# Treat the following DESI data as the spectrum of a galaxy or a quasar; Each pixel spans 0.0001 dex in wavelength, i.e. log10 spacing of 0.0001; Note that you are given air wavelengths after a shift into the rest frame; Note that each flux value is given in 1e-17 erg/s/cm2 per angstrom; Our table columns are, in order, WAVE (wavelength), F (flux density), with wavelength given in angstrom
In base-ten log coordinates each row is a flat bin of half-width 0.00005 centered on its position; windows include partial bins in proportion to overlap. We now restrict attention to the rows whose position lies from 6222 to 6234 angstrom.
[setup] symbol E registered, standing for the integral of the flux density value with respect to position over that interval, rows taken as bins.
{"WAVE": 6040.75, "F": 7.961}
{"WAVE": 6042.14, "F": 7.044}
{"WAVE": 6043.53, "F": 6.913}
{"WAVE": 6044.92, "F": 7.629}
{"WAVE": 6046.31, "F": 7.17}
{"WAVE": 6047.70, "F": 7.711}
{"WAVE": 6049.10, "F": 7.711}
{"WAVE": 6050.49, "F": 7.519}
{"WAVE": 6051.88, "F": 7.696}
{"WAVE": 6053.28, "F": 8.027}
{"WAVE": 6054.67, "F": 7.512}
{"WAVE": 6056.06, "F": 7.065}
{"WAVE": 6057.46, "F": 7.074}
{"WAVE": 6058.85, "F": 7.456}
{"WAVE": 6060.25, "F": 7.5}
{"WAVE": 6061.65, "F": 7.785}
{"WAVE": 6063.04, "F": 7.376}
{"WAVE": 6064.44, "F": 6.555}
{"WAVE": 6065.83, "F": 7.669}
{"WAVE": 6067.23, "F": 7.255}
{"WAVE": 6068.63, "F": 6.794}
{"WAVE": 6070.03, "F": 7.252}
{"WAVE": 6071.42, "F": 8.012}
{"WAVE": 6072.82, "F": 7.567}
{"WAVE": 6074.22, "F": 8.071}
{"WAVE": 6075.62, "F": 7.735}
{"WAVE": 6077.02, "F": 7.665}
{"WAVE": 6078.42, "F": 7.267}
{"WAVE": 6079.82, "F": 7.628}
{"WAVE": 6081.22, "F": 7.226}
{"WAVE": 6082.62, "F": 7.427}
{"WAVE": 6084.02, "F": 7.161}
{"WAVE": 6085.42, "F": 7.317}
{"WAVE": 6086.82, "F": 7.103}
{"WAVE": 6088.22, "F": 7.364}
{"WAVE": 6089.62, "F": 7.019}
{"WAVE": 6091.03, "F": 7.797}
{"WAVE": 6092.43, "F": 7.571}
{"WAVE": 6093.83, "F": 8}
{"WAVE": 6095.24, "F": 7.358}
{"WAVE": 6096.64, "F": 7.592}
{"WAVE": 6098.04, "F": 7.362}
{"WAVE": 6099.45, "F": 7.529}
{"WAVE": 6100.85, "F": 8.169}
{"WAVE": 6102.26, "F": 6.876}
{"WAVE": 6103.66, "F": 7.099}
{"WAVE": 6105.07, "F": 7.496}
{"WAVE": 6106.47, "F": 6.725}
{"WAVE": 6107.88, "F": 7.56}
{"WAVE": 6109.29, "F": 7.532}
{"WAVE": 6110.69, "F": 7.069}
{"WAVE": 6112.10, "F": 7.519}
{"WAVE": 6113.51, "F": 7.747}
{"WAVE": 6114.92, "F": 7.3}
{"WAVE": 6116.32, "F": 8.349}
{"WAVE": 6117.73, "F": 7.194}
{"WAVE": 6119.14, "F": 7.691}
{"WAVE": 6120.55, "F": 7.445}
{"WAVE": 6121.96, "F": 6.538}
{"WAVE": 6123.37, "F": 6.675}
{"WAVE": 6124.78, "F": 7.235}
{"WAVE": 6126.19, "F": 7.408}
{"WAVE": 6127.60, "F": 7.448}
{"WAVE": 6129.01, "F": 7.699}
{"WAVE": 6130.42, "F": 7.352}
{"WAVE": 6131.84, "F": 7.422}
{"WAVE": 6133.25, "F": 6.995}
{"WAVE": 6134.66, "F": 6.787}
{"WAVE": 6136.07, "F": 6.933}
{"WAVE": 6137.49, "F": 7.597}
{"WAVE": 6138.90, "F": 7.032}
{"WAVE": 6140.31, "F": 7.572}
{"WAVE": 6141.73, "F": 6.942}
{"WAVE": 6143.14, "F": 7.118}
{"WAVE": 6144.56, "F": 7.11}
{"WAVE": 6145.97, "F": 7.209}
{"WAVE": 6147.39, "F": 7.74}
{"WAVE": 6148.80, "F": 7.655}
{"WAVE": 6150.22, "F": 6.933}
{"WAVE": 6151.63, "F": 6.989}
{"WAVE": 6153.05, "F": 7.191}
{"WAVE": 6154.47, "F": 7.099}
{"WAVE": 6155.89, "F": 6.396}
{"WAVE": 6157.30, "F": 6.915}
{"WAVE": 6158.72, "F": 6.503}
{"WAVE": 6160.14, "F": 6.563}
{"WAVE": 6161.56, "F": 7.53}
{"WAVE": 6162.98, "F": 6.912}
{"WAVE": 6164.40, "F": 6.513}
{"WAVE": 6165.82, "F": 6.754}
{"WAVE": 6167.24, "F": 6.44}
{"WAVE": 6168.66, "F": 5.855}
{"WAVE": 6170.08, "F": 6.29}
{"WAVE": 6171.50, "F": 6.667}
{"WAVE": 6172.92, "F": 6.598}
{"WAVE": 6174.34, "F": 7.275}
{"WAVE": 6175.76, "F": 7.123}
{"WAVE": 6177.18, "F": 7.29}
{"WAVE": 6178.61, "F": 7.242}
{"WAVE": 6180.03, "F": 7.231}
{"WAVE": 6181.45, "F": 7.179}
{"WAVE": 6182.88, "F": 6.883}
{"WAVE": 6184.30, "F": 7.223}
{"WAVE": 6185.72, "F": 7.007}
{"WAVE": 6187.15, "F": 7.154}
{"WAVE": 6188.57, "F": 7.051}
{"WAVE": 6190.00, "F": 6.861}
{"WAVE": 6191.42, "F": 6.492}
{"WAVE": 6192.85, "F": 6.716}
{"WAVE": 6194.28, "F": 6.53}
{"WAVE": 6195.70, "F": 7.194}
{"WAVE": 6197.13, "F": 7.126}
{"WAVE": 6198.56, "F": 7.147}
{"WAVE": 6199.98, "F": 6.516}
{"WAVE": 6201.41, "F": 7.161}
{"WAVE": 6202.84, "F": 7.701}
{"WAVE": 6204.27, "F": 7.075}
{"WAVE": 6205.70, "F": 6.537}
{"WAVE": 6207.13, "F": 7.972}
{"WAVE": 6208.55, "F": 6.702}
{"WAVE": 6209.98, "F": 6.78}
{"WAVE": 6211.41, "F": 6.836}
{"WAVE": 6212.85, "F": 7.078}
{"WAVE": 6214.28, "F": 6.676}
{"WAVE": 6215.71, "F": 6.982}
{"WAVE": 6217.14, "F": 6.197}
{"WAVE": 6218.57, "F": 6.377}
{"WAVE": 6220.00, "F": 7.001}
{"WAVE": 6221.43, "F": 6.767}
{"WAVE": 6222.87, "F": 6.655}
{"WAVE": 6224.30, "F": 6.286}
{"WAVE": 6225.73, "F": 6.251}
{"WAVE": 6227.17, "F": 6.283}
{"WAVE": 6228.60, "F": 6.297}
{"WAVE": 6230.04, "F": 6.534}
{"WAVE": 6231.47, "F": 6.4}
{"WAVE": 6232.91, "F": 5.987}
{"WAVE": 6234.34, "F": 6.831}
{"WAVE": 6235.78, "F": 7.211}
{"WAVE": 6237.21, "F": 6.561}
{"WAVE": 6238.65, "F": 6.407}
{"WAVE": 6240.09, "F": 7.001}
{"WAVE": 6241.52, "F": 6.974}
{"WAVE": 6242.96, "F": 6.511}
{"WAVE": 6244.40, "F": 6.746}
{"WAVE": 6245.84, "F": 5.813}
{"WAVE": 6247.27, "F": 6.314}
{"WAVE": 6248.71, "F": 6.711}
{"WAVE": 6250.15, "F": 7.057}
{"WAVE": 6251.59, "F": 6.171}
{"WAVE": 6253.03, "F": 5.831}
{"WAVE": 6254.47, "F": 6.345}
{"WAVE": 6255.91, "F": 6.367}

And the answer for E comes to 76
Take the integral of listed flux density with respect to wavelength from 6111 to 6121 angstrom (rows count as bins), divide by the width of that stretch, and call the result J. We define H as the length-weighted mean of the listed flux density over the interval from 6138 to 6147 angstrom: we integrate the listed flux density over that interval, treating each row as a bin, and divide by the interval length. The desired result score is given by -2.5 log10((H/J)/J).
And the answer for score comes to 2.26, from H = 7.2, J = 7.59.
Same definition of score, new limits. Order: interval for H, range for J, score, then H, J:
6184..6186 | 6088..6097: 2.25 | 7.1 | 7.53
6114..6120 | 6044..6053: 2.19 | 7.6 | 7.58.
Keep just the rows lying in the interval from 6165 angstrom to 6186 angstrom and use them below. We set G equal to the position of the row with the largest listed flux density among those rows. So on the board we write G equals 6177.18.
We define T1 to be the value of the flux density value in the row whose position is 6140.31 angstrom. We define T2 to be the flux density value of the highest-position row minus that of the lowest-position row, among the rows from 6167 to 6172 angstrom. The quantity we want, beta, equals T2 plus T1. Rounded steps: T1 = 7.572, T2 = 0.2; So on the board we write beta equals 7.8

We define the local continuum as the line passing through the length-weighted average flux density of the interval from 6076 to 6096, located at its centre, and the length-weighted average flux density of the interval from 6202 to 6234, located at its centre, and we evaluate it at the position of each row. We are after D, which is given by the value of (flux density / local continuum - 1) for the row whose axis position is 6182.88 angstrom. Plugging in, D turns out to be 0.00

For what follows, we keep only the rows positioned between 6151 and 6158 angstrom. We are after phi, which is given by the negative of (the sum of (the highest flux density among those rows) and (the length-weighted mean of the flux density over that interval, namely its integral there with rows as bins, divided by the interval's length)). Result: -14.1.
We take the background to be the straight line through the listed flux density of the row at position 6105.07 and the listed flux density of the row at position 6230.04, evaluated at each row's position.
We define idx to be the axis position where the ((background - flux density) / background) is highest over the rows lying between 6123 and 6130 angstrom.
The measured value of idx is 6123.37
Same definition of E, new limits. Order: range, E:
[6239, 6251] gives 80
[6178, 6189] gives 78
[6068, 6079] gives 83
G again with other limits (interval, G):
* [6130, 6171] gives 6147.39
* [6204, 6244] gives 6207.13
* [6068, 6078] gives 6074.22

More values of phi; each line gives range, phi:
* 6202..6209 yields -15.2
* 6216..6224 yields -13.6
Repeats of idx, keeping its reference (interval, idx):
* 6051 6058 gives 6056.06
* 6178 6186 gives 6182.88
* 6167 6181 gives 6168.66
